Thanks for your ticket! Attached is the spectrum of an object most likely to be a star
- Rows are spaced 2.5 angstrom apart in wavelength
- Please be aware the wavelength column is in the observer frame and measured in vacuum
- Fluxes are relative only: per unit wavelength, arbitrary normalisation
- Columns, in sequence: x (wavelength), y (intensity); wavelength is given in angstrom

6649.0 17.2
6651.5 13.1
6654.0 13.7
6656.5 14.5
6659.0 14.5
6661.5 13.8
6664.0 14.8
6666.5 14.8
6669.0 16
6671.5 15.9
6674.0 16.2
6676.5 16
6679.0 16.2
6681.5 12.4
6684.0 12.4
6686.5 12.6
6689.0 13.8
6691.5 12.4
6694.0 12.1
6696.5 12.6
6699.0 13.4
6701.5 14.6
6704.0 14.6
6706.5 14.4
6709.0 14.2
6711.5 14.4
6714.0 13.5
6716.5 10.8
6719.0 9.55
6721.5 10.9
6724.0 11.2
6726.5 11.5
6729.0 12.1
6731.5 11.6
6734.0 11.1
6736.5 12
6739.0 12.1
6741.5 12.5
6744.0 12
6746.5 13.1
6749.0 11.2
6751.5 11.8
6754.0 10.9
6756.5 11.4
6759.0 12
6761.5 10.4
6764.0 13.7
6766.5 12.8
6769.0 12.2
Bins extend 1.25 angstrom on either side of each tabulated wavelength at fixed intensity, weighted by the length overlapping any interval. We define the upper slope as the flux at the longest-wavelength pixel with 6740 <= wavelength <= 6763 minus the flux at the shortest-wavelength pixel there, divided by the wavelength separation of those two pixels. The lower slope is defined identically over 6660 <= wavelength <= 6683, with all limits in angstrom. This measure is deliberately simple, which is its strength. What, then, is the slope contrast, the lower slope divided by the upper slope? 0.7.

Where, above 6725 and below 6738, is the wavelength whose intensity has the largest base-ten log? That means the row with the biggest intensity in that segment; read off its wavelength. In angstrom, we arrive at 6729.0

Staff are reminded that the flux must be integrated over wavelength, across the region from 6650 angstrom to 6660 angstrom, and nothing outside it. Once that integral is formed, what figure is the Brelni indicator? 140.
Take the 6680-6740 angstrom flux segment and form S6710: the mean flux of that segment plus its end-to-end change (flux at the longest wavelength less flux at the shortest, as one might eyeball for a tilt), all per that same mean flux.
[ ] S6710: 0.98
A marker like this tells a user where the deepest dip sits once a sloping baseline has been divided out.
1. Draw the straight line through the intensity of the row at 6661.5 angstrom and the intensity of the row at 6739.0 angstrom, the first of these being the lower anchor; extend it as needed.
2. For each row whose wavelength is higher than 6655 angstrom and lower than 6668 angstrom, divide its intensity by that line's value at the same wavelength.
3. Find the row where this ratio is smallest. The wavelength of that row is 6661.5 angstrom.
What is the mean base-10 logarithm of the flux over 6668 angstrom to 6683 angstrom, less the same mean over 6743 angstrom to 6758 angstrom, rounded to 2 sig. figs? 0.12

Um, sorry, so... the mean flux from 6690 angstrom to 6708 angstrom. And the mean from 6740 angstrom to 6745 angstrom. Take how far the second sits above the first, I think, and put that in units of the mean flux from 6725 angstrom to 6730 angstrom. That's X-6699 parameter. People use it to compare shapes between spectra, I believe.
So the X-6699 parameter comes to -0.10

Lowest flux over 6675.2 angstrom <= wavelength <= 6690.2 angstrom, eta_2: 12.4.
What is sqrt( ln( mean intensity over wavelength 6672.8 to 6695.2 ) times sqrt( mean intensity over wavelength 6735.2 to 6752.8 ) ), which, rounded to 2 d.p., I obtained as 3.02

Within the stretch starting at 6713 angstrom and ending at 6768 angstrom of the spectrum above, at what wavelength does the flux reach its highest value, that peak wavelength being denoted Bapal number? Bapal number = 6764.0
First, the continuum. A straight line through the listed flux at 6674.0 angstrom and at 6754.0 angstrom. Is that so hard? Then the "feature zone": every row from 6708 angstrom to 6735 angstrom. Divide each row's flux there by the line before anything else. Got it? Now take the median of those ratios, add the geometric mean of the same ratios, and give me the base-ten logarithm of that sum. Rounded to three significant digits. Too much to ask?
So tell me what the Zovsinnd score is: 0.258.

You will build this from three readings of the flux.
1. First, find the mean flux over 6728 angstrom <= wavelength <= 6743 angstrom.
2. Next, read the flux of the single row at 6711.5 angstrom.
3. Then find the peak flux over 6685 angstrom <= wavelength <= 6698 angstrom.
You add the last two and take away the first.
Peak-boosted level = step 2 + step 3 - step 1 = 16.3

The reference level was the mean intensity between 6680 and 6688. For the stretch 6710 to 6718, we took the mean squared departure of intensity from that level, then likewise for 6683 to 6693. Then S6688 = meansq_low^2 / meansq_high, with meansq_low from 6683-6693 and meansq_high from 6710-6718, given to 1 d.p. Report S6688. 0.1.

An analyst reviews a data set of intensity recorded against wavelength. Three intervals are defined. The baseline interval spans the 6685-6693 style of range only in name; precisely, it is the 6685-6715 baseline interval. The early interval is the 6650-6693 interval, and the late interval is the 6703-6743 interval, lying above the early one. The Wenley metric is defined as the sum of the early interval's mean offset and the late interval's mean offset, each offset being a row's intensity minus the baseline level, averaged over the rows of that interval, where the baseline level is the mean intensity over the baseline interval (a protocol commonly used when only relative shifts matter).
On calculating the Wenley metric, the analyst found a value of -0.5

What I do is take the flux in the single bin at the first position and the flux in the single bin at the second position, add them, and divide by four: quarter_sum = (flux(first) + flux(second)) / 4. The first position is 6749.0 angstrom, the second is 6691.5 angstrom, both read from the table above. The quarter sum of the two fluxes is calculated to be 5.9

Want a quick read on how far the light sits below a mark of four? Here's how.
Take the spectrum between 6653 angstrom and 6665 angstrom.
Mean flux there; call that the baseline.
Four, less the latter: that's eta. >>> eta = -10.3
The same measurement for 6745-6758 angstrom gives -7.7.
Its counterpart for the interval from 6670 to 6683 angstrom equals -11.3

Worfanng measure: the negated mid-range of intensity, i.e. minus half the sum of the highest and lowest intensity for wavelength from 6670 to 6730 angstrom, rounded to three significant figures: -12.9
